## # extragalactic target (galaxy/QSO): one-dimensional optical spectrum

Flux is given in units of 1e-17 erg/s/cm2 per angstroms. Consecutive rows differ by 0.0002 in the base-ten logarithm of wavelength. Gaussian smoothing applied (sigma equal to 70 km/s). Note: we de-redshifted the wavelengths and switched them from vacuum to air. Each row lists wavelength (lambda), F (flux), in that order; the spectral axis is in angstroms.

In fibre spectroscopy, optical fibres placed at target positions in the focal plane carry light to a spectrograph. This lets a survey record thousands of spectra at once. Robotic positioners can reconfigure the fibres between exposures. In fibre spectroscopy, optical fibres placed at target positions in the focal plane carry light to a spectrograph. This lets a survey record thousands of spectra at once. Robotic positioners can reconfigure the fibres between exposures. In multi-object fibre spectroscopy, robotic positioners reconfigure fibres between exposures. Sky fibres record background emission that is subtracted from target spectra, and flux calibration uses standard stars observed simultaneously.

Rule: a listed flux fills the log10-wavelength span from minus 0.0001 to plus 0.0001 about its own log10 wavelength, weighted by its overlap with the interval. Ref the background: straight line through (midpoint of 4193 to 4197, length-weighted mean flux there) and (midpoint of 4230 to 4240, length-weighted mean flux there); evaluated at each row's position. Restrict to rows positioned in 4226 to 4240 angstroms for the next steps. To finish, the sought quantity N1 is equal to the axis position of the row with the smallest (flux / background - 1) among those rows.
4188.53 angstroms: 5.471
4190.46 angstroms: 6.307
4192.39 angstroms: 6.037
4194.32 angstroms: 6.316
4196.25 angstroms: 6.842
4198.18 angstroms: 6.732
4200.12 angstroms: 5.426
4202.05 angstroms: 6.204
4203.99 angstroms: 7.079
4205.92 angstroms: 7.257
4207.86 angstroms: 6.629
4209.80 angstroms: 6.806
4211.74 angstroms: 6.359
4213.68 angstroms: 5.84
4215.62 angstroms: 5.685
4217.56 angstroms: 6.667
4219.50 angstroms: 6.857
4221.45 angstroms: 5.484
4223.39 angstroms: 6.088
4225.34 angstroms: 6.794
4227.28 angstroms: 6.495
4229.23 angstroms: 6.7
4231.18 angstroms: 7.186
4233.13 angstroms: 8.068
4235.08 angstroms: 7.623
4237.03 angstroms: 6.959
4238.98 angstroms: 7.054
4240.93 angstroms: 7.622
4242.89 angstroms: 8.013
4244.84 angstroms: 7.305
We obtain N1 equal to 4227.28 angstroms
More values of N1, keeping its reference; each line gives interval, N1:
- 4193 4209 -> 4200.12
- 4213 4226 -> 4221.45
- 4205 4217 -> 4215.62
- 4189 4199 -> 4192.39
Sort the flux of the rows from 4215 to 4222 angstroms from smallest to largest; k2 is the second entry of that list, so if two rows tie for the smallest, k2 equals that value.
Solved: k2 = 5.685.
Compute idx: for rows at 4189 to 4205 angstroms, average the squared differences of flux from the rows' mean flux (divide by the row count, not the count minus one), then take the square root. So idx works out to 0.486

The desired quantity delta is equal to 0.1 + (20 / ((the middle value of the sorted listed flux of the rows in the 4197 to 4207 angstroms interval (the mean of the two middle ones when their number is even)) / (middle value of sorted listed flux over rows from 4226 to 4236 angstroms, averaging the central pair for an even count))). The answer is 21.4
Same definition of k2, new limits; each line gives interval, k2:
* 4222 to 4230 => 6.495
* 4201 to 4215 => 6.204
